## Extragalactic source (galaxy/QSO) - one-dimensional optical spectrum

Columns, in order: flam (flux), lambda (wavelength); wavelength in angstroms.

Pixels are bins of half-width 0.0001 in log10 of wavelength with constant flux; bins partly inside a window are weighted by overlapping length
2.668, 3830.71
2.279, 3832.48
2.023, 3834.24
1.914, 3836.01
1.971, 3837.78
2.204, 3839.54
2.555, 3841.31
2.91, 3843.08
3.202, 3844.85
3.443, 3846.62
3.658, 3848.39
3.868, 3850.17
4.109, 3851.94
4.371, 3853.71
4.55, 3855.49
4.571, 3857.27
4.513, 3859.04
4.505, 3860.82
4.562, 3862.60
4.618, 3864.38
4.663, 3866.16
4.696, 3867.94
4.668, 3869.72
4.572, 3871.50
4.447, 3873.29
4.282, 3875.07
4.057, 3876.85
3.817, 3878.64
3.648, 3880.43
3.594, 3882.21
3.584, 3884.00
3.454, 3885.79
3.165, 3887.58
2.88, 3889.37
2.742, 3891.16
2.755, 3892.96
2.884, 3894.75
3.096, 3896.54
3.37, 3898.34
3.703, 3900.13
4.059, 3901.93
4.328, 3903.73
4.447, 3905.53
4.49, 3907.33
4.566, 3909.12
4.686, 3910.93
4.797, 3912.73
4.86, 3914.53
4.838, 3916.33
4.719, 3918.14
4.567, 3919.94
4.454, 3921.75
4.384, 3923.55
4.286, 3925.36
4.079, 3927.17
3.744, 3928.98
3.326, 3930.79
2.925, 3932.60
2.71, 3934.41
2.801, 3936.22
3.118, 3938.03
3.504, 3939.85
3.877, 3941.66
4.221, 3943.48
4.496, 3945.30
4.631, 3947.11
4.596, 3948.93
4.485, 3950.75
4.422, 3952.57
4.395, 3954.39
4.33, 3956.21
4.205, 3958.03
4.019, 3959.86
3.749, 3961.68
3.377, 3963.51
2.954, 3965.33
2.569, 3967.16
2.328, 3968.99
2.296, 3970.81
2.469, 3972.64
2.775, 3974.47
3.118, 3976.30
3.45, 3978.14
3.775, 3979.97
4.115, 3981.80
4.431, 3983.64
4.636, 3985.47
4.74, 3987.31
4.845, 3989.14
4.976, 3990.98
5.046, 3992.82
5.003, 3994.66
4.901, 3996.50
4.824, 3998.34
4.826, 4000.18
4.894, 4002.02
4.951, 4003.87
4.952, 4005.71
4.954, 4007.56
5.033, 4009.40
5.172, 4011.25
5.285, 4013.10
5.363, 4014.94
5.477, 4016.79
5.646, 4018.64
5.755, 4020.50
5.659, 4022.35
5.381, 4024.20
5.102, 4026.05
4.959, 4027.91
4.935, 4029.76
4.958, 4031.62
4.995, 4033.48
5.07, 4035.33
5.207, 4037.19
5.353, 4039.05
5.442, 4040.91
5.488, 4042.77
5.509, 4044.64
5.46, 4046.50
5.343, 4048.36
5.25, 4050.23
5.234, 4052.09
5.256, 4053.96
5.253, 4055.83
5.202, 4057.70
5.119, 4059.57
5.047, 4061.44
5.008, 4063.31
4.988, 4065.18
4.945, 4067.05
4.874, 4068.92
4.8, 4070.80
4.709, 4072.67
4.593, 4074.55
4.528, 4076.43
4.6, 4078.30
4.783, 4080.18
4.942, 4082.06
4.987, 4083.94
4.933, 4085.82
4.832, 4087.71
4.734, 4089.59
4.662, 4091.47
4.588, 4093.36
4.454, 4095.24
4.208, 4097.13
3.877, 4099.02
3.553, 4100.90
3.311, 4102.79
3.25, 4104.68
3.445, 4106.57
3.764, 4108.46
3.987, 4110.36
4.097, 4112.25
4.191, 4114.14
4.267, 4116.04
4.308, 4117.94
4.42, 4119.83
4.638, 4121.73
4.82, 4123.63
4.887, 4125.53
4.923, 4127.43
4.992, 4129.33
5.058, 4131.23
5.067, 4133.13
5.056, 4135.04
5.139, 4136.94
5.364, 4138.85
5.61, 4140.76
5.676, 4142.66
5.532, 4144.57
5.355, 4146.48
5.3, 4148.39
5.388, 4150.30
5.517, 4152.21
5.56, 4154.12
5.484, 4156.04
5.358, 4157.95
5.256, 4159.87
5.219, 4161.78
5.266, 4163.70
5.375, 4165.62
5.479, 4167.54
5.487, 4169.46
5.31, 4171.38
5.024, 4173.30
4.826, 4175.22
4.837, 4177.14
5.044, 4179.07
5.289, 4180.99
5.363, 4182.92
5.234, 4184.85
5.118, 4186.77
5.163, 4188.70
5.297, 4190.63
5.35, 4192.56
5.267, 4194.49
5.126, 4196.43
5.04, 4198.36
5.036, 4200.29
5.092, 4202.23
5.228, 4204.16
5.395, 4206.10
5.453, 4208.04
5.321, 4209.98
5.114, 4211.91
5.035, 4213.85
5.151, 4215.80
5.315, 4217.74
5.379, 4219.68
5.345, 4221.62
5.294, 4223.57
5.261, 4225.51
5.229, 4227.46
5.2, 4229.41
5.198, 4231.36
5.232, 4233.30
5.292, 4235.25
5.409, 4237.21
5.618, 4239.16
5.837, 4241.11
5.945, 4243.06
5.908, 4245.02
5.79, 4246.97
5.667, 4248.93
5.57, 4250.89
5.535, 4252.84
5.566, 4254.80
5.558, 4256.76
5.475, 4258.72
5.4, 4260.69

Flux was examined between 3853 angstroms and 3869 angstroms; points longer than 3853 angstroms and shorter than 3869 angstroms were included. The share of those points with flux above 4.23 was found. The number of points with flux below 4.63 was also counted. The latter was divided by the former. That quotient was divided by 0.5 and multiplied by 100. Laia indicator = 1400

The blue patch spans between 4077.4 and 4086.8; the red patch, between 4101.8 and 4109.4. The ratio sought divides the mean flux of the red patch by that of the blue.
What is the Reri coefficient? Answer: 0.71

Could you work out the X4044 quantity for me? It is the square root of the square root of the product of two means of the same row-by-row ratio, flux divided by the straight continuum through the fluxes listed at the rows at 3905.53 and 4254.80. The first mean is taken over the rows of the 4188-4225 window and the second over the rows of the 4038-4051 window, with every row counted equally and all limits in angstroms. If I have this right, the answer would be 1.02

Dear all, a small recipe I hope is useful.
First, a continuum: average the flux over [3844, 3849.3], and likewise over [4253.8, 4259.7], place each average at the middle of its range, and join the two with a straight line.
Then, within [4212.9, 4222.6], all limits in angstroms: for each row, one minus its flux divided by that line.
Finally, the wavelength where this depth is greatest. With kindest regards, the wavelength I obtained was 4213.85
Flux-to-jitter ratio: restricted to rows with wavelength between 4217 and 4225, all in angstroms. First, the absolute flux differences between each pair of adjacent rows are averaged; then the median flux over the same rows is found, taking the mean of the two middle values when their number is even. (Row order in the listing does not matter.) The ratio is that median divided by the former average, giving 107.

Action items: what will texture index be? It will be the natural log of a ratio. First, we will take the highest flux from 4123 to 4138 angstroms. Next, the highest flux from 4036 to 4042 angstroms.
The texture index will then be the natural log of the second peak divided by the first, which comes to 0.06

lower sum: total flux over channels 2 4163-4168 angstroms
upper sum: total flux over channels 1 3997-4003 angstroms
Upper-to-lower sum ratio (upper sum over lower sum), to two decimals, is 0.90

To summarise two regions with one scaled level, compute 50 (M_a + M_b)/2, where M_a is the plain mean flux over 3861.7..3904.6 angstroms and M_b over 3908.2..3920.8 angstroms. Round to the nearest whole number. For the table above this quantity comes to 213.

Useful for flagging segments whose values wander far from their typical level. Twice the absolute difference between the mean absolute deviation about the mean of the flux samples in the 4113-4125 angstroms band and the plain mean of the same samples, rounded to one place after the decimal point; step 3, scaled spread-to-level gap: 8.5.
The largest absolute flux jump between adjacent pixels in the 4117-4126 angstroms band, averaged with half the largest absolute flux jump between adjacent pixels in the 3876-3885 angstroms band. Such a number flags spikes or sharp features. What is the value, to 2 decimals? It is 0.17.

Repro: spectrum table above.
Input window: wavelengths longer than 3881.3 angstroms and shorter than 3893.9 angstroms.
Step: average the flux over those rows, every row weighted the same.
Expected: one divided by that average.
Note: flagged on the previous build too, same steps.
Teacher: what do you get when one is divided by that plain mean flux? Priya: 0.316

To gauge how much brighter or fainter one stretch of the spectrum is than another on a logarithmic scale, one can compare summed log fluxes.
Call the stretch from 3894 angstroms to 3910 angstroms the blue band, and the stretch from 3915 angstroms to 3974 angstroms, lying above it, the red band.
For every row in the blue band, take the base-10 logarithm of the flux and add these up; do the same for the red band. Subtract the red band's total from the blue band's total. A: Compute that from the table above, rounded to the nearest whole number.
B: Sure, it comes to -13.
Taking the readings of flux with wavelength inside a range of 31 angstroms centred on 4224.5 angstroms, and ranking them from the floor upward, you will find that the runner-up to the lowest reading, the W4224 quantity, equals 5.114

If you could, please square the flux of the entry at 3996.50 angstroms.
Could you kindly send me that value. 24.0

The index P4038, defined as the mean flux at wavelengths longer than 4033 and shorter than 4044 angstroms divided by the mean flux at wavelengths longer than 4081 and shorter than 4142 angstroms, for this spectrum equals 1.17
